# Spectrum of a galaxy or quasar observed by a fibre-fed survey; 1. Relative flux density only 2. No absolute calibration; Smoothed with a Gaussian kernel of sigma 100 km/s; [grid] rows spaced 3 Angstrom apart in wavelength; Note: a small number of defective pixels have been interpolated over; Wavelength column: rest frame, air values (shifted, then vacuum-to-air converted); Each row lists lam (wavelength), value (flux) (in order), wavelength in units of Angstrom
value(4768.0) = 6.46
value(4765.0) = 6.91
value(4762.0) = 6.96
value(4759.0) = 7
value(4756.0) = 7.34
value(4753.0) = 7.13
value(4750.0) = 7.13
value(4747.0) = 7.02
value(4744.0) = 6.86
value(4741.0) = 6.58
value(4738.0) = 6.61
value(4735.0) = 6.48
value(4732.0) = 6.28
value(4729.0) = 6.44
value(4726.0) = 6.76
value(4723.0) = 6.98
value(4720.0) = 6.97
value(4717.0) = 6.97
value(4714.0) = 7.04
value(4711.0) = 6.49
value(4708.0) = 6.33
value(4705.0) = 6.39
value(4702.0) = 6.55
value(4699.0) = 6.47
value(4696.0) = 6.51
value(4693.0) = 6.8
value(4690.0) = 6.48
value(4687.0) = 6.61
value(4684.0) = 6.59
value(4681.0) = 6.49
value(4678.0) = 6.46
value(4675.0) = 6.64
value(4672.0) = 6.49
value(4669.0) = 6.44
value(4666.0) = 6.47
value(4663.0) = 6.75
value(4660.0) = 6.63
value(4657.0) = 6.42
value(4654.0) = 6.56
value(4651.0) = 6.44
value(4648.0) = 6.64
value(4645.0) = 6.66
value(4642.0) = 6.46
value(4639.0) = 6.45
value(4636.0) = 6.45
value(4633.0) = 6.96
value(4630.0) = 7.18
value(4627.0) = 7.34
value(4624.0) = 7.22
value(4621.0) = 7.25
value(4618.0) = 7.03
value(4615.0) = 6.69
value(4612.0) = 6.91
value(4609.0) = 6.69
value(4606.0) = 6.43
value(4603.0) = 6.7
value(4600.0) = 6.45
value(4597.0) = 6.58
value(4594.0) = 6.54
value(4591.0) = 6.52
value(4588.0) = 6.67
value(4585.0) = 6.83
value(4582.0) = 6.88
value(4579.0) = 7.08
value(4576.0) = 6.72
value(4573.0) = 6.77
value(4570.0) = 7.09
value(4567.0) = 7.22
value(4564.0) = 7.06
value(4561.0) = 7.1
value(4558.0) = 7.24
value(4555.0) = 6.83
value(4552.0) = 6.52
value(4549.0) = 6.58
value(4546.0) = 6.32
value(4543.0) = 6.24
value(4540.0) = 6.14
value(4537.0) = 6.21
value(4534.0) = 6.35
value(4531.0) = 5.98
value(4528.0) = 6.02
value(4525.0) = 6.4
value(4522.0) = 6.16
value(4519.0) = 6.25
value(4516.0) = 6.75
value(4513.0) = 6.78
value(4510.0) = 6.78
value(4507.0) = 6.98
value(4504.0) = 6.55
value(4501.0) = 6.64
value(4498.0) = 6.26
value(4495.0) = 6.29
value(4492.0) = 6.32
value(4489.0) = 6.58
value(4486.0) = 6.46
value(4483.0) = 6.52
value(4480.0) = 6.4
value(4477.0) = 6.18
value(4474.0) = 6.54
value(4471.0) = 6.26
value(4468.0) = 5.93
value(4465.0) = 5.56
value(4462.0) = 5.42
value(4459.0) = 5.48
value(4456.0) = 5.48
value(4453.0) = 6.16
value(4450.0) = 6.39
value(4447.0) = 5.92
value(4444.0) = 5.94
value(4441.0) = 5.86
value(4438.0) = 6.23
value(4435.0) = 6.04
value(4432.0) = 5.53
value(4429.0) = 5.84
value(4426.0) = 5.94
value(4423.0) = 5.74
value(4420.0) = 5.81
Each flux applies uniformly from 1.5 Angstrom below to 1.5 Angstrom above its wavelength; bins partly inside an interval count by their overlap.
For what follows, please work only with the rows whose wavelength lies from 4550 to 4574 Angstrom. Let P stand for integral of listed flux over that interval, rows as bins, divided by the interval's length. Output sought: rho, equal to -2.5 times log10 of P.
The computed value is -2.11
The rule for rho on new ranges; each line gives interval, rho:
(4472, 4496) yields -2.02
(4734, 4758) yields -2.10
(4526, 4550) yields -1.99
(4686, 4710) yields -2.03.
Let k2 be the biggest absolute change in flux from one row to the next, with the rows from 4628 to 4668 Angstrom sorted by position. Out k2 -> 0.510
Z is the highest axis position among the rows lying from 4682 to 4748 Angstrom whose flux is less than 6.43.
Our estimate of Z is 4732.0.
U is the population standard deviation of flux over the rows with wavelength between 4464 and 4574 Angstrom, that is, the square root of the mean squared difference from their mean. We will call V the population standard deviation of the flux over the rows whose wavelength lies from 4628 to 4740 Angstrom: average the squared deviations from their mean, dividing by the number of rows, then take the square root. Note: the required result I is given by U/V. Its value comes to 1.77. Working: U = 0.38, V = 0.21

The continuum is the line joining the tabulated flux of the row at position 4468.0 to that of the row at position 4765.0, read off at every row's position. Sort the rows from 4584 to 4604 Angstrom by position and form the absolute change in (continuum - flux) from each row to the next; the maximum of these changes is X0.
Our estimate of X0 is 0.24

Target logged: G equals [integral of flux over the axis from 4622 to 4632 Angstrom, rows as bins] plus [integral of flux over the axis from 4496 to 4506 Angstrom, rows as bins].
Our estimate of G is 137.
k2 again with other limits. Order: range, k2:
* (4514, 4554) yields 0.500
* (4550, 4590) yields 0.410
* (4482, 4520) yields 0.500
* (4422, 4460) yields 0.680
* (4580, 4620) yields 0.340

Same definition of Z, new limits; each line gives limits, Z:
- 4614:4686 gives 4657.0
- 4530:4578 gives 4546.0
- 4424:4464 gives 4462.0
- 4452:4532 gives 4531.0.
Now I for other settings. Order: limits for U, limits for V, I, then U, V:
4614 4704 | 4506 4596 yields 0.75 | 0.27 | 0.36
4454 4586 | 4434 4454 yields 2.56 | 0.45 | 0.18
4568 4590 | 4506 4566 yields 0.41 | 0.15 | 0.37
